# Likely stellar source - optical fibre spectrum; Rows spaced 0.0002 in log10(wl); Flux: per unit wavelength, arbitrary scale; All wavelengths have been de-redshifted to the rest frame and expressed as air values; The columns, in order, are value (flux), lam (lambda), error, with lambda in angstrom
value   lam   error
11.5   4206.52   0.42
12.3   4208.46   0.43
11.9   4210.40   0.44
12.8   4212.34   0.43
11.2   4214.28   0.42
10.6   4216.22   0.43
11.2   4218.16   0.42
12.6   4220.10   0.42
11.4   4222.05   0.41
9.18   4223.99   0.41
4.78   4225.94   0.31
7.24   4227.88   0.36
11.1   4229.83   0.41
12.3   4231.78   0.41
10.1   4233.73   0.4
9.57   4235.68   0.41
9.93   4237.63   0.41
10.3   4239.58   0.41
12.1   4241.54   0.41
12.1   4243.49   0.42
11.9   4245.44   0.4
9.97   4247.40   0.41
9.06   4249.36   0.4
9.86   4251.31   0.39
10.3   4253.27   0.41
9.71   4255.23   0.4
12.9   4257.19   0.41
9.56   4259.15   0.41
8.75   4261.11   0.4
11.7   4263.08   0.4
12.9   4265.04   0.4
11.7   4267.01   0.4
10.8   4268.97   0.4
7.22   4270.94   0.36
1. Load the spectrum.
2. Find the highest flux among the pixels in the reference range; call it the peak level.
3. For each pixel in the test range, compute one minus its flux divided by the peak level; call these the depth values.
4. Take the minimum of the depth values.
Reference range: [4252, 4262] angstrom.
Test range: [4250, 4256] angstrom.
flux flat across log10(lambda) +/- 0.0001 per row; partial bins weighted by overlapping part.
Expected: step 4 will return 0.20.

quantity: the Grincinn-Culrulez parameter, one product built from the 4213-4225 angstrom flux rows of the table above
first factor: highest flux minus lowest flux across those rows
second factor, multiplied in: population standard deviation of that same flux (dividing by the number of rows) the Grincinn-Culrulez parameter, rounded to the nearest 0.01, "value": 3.50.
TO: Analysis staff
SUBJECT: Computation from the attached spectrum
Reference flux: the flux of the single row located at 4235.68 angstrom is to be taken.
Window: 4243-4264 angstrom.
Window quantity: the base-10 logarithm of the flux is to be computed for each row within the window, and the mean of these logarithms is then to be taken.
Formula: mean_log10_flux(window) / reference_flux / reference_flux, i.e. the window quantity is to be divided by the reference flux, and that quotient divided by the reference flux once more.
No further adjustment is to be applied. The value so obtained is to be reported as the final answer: 0.011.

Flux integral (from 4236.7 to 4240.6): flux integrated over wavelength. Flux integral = 39.5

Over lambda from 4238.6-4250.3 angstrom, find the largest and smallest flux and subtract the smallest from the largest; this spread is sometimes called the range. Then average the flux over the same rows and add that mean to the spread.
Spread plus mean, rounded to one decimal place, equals 13.9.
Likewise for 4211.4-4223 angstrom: 13.8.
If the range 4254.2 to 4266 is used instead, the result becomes 15.1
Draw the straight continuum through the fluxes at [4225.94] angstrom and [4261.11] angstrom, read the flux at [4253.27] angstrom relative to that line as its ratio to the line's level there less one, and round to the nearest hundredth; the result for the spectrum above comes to 0.31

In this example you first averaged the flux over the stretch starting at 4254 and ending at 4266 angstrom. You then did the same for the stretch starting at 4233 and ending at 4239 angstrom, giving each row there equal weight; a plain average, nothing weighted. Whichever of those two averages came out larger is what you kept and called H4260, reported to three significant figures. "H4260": 10.9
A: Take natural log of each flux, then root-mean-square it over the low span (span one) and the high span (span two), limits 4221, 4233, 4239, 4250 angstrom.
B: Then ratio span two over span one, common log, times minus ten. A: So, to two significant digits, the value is -0.33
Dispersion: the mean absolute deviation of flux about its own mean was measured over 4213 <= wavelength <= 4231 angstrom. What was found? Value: 1.9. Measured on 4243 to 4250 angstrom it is 1.2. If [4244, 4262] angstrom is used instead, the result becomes 1.0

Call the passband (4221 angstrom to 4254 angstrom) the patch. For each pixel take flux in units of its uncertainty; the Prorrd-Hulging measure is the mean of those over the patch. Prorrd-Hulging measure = 25.1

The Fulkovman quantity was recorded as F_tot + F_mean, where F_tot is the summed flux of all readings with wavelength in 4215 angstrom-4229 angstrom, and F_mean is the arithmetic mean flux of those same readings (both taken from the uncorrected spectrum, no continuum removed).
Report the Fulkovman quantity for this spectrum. 76.6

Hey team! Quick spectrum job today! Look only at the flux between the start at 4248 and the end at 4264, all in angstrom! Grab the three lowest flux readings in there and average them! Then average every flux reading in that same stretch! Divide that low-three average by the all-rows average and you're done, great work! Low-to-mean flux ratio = 0.89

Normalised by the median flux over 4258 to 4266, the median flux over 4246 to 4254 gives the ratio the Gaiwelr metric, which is 0.93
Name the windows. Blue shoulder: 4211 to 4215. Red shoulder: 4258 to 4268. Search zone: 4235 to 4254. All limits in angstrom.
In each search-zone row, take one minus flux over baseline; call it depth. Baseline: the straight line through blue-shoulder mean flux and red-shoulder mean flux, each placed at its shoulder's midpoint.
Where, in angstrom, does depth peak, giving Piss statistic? 4249.36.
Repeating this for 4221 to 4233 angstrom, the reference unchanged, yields 4225.94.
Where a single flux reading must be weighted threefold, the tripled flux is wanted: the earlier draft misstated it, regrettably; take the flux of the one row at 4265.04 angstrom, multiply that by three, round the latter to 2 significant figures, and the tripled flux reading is 39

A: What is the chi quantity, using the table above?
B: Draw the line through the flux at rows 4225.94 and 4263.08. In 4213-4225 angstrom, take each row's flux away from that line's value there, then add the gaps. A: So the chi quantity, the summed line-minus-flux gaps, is -45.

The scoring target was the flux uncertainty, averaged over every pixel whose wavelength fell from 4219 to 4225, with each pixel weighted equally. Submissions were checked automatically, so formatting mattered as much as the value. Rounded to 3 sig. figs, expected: 0.413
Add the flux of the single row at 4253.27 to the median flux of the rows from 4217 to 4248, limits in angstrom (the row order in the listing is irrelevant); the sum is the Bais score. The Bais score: 21.0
